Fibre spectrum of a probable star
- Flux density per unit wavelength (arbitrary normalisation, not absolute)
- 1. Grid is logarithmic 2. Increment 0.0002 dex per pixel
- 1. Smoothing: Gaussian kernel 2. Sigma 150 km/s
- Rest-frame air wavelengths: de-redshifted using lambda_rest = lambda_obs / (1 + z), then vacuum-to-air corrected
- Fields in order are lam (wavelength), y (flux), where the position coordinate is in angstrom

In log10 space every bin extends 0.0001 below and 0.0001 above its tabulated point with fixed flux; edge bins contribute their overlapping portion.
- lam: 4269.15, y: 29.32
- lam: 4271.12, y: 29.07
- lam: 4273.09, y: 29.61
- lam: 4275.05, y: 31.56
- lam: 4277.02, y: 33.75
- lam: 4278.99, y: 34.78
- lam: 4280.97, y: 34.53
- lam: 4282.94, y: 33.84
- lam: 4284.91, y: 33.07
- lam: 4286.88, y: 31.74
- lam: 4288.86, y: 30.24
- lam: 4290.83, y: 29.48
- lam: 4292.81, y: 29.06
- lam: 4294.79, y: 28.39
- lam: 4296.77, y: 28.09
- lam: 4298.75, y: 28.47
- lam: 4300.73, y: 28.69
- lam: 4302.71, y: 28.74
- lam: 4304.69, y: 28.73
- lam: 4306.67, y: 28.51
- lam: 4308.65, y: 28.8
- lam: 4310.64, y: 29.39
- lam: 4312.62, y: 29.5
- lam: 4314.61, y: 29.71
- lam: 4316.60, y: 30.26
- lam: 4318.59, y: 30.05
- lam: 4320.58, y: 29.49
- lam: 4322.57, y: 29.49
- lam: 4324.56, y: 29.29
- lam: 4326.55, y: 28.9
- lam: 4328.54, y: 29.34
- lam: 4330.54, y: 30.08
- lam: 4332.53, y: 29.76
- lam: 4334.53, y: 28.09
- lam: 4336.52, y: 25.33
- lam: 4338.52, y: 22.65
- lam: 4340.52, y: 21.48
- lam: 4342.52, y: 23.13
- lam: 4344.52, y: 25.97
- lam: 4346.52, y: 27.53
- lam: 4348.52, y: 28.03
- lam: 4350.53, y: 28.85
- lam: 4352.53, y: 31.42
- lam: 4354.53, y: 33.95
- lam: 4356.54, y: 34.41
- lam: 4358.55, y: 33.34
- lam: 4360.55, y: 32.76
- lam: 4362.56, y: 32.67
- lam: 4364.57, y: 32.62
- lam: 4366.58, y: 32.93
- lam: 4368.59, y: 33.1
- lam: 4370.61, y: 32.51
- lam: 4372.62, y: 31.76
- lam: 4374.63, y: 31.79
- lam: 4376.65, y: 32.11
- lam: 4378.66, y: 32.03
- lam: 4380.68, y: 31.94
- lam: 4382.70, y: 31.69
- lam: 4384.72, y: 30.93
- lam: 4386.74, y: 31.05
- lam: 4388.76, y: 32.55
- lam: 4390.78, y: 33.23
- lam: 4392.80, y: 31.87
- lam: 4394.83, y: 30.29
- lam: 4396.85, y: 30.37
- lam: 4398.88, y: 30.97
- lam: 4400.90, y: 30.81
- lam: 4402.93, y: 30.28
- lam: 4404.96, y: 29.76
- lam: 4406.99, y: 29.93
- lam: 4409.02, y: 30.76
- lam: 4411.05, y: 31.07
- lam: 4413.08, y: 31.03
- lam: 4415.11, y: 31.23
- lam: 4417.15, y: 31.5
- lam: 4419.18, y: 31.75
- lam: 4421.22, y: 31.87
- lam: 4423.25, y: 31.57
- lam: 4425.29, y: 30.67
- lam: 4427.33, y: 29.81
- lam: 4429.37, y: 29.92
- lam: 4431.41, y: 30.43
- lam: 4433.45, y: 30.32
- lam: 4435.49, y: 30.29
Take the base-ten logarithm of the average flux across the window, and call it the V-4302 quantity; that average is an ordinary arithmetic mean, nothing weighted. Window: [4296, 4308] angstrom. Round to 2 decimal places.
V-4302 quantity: 1.46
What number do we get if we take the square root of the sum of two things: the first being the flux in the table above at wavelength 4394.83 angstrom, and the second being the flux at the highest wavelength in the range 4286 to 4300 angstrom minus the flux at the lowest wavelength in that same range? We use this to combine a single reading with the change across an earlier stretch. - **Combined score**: 5.2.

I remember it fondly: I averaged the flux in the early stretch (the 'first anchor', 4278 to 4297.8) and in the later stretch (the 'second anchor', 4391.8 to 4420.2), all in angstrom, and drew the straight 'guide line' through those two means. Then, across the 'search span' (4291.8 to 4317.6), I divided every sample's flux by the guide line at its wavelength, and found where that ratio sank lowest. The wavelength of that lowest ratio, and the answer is 4296.77 angstrom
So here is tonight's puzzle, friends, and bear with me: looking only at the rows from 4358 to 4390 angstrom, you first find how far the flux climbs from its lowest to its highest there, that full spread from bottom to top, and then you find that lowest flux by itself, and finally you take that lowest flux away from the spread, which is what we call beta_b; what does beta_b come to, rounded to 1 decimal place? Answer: -28.5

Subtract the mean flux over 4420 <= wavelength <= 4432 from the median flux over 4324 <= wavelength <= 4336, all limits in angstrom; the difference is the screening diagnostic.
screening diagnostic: -1.4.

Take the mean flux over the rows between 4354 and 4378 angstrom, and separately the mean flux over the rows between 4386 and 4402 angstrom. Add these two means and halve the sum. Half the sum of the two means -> 32.1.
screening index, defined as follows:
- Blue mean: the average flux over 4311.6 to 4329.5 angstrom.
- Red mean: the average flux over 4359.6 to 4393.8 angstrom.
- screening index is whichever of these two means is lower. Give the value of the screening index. 29.6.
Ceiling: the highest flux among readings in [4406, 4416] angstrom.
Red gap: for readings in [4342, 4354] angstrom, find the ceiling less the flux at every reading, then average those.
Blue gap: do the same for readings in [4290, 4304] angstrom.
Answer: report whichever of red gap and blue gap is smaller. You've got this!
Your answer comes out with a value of 2.5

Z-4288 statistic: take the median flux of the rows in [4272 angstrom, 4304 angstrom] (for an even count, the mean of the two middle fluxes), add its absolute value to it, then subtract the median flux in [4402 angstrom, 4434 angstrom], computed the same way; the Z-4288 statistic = 29.1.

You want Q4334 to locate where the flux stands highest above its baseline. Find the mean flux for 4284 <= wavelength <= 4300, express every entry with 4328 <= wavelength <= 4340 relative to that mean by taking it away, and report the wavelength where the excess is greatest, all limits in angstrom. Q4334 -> 4330.54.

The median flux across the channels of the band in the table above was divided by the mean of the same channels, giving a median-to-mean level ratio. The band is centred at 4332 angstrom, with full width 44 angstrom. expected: 1.04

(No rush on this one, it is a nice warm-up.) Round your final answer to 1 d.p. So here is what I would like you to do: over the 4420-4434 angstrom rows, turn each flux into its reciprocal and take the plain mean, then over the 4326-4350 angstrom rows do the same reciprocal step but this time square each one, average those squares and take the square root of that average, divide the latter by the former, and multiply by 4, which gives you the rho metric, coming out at 4.7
